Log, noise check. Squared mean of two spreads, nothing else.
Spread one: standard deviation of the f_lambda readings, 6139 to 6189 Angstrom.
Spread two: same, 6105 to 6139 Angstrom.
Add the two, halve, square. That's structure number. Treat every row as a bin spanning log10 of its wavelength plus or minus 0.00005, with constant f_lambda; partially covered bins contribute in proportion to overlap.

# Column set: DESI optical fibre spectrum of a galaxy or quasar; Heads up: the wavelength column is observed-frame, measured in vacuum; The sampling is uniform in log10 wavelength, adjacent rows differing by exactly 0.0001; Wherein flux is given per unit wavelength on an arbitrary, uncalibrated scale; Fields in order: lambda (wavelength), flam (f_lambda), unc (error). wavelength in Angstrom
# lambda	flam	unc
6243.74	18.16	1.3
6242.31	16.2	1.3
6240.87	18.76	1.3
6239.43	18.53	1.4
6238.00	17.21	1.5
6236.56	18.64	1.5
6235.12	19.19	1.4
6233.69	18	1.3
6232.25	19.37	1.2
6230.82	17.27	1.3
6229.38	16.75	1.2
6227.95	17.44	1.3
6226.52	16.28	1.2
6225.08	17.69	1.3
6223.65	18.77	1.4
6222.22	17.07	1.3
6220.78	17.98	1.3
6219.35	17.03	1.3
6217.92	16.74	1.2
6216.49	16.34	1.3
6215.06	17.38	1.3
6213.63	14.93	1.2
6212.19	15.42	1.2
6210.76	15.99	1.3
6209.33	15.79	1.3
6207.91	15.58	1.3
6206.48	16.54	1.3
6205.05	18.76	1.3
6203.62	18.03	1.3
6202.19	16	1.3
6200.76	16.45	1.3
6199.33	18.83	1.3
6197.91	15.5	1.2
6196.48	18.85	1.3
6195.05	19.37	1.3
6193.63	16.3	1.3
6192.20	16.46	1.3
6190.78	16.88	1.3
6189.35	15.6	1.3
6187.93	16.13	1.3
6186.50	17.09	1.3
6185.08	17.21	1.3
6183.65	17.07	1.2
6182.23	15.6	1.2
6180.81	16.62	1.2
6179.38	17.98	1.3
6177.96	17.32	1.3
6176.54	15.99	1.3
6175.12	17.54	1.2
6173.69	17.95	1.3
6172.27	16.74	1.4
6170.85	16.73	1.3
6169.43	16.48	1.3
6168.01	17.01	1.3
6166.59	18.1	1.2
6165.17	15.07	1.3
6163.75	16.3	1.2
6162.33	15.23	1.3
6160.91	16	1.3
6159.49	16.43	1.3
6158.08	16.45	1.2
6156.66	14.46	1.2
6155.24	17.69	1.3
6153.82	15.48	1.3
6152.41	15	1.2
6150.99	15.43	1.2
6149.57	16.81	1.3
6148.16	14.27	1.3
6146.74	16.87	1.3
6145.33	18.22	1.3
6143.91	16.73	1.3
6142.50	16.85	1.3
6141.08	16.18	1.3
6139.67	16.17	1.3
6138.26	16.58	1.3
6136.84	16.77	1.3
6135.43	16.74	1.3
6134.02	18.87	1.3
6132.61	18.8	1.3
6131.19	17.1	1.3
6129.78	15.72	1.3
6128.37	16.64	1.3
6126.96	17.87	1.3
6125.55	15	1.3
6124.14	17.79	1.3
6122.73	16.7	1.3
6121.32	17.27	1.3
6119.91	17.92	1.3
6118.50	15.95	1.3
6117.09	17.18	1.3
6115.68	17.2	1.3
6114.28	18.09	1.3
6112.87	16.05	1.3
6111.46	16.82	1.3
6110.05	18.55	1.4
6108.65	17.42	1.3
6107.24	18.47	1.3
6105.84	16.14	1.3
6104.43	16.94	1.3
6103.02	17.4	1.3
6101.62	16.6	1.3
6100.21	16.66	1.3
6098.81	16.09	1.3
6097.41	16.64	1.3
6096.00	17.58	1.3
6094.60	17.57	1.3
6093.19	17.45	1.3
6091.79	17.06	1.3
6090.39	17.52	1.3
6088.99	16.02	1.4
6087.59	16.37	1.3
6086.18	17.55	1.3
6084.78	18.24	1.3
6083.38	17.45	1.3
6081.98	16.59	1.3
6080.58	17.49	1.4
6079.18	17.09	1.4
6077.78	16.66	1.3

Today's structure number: 1.0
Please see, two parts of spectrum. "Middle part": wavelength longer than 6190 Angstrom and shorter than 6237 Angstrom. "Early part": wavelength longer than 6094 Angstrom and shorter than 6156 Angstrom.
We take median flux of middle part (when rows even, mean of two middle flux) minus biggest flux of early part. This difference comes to -1.84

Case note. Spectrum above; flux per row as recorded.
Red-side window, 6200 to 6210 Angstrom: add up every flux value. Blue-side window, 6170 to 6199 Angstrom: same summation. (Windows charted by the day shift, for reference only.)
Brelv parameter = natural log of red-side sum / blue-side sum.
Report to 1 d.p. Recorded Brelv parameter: -1.1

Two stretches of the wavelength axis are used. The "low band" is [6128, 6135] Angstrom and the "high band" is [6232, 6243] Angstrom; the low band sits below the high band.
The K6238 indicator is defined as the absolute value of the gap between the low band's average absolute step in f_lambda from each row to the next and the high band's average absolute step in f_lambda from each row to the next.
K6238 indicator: 0.22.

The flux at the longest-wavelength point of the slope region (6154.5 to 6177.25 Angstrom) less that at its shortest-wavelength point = -2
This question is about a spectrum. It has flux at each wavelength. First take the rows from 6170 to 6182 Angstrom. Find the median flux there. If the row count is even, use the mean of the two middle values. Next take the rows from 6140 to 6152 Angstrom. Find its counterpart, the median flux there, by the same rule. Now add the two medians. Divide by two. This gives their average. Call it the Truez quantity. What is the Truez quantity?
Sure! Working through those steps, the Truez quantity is 16.9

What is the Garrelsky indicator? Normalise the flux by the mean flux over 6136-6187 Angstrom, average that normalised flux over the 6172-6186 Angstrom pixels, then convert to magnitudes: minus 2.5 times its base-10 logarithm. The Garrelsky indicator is -0.032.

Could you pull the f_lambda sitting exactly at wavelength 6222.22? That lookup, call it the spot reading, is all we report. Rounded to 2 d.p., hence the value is 17.07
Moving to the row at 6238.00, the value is 17.21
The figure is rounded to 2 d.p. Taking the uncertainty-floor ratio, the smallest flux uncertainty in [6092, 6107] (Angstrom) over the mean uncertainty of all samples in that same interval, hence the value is 1.00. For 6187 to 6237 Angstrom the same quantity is 0.93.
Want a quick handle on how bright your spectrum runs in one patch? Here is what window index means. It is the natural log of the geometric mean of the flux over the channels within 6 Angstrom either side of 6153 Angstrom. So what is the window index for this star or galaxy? 2.751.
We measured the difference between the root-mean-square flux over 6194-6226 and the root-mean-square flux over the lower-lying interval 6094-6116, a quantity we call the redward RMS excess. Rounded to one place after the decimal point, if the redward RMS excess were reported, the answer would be -0.1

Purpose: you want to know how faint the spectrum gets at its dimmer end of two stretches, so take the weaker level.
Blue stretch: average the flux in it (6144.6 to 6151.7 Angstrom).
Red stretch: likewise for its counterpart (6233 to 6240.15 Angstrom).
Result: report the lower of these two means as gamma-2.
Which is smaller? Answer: 16.3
